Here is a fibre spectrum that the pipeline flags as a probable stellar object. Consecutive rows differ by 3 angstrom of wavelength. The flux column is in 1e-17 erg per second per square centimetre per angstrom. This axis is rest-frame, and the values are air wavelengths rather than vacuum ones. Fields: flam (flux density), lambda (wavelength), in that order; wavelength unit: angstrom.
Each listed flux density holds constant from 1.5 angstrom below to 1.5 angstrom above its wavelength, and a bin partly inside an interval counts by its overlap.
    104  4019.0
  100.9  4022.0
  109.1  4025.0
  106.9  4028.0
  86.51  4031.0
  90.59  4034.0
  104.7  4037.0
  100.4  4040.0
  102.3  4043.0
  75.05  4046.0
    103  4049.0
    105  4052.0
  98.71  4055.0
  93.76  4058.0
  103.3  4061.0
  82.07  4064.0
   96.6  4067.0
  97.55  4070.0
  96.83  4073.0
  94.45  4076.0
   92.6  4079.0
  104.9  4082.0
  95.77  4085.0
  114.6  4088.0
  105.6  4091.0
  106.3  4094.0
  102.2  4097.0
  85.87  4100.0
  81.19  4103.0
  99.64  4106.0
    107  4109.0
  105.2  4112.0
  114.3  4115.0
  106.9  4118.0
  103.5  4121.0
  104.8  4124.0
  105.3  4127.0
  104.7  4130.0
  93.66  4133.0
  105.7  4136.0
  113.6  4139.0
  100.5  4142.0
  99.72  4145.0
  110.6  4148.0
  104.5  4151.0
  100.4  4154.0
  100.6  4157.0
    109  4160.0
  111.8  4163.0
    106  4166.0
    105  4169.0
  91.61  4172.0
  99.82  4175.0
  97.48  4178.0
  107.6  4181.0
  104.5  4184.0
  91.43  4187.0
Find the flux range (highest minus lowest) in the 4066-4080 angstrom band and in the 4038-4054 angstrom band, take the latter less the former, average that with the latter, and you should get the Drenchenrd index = 27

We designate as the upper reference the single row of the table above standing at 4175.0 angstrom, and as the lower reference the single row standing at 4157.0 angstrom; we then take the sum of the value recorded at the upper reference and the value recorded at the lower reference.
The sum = 200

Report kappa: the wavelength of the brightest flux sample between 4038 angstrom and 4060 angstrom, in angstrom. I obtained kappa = 4052.0 angstrom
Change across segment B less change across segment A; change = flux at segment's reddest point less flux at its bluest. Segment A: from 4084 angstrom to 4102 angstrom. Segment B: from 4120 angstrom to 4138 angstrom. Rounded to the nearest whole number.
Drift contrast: 12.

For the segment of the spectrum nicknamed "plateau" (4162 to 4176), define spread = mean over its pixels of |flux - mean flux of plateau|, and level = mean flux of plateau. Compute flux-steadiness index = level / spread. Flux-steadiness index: 18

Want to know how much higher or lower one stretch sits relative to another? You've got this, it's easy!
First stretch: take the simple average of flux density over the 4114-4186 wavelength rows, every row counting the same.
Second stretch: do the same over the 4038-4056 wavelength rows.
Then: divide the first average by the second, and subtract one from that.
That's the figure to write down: 0.07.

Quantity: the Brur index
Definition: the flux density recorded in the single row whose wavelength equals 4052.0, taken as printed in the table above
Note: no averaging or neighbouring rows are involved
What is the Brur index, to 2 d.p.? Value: 105.00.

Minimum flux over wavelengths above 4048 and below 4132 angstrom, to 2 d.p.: 81.19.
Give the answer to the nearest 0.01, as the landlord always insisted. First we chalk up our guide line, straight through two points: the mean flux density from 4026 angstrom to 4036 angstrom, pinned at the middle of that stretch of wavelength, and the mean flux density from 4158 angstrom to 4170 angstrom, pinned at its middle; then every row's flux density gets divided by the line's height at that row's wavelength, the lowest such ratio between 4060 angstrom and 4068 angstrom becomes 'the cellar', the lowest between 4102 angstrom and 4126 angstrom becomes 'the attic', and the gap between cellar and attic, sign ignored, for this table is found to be 0.04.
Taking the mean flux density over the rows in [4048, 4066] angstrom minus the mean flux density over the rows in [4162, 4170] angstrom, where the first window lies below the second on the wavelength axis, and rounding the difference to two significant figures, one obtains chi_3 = -10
